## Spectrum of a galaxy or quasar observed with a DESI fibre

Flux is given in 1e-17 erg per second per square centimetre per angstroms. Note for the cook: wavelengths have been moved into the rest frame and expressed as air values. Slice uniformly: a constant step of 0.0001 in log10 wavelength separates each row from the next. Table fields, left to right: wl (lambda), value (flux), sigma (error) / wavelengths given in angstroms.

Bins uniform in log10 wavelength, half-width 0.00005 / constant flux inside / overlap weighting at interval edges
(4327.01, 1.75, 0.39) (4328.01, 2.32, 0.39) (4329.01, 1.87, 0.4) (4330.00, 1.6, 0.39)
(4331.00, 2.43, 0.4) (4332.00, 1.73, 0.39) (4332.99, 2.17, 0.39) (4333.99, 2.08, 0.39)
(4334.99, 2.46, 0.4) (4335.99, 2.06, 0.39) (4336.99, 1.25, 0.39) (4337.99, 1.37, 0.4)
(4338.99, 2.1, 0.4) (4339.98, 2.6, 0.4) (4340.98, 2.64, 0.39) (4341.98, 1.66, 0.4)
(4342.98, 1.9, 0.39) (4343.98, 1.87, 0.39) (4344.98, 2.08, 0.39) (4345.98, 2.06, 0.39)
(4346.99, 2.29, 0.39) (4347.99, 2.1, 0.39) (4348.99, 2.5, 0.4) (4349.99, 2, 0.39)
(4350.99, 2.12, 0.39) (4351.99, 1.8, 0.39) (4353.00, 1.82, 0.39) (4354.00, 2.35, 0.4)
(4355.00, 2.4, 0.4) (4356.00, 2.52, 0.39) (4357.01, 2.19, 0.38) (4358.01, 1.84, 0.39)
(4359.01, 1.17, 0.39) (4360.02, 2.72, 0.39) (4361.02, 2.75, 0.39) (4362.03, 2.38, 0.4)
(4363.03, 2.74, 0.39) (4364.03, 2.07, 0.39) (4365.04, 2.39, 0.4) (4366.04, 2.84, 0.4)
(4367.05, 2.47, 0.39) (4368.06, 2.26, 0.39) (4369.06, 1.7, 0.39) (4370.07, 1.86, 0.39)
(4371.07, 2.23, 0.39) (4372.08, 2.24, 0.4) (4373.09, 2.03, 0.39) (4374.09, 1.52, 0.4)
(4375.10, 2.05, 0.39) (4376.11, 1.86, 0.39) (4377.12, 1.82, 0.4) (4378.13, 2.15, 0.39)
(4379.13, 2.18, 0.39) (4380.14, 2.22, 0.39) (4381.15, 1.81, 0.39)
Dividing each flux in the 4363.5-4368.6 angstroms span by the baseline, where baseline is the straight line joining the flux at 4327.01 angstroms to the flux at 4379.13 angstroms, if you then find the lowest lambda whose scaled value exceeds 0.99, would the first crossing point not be 4364.03 angstroms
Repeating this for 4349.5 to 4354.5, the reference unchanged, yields 4349.99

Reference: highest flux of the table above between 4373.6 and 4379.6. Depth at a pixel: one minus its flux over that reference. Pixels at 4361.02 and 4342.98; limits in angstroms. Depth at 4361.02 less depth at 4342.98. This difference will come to -0.39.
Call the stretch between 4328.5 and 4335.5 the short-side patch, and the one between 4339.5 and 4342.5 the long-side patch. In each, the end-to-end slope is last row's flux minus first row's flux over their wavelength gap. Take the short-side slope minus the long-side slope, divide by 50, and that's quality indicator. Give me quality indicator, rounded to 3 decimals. 0.011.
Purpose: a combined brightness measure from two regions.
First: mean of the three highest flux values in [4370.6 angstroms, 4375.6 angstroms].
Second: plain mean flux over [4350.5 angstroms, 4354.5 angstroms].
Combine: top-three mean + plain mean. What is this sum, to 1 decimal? 4.2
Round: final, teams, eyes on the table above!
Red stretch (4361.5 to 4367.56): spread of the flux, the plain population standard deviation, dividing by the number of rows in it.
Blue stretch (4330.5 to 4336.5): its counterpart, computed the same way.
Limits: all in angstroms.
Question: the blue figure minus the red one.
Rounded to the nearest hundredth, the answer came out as -0.01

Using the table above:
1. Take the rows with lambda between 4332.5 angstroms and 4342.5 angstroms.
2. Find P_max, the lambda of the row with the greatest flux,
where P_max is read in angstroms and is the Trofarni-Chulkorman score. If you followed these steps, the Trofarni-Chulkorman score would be 4340.98 angstroms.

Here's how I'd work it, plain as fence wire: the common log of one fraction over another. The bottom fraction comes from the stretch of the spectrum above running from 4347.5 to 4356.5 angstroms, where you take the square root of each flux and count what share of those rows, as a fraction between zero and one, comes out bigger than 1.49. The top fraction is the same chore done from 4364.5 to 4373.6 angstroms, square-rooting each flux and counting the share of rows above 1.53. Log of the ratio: -0.12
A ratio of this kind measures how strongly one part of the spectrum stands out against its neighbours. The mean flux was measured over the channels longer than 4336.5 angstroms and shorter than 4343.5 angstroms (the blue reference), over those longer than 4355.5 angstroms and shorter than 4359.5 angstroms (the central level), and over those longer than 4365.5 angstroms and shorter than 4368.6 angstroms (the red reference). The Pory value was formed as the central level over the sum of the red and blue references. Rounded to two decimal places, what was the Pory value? 0.43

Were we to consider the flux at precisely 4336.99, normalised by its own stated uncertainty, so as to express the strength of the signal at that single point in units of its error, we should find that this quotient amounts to 3.2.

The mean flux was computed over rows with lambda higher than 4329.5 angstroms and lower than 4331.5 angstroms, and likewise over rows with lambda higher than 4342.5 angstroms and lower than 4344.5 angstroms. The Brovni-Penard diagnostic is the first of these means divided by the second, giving 1.07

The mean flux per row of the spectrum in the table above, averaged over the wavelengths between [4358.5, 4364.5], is 2.31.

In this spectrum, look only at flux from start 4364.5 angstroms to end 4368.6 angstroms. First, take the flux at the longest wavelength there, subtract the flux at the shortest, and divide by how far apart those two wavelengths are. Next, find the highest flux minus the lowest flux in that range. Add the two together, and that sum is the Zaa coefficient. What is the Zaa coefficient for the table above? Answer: 0.54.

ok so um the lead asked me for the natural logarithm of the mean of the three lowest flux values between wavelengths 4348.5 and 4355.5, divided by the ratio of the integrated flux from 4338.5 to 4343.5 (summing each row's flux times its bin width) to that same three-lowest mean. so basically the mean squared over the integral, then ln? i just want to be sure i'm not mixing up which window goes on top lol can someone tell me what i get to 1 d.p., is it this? -1.1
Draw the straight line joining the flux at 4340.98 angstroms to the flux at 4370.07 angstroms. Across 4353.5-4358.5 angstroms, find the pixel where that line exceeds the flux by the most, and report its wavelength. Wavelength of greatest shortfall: 4358.01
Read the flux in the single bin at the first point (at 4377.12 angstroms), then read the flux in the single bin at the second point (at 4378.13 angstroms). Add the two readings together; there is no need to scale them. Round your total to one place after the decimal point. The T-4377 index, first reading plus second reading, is 4.0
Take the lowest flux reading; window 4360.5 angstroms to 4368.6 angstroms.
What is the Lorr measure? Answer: 2.07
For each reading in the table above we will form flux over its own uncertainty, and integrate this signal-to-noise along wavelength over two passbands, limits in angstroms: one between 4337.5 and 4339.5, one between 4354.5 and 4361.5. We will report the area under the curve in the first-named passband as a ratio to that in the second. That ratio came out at 0.2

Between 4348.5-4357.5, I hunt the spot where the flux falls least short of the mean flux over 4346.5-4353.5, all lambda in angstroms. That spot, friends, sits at 4356.00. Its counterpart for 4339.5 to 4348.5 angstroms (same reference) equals 4340.98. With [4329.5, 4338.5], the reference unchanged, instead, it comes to 4334.99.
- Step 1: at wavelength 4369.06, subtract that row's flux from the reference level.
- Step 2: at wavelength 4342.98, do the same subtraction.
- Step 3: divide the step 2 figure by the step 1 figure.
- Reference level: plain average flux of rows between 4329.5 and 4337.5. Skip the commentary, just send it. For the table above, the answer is 0.3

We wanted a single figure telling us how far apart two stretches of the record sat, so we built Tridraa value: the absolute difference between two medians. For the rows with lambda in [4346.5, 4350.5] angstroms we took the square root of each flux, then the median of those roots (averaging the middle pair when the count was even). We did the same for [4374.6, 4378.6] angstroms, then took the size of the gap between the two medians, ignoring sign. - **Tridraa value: 0.083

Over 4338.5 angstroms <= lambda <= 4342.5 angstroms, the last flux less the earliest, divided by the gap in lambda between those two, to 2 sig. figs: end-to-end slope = -0.15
